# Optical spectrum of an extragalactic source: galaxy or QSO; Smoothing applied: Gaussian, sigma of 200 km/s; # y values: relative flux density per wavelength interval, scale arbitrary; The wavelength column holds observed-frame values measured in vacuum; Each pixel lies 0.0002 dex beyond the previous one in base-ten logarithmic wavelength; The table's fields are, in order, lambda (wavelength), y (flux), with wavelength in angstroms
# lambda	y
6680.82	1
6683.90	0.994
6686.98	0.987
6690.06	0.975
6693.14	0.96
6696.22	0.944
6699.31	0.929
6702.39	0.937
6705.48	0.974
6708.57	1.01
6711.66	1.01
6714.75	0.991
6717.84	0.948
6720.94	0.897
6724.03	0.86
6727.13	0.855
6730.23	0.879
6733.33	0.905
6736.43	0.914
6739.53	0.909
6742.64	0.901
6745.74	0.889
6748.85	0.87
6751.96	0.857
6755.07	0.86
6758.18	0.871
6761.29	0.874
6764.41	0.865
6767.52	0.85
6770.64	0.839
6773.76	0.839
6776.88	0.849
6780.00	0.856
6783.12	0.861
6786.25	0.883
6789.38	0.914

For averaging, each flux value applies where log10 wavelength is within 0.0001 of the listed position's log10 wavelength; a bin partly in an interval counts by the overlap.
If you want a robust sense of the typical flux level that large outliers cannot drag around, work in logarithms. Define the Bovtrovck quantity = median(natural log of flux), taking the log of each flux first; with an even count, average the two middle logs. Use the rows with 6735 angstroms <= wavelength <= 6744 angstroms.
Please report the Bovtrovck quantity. -0.10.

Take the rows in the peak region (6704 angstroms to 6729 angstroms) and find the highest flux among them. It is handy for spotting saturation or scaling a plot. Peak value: 1.01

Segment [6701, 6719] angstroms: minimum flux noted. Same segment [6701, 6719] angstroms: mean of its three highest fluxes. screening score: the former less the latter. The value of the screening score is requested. -0.067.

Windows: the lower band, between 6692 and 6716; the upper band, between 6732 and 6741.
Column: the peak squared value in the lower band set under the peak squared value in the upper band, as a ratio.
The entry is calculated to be 0.82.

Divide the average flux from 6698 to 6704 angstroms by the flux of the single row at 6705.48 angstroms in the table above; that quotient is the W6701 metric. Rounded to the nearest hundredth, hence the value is 0.96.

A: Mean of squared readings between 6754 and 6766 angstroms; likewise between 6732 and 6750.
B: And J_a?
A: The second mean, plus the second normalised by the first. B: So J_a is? 1.88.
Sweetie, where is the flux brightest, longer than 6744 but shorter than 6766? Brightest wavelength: 6745.74 angstroms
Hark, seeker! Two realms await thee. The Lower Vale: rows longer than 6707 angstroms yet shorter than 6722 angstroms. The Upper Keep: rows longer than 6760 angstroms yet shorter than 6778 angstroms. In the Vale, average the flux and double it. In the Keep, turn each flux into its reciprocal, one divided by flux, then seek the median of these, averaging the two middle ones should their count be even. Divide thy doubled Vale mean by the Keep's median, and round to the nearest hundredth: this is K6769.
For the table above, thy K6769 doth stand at 1.65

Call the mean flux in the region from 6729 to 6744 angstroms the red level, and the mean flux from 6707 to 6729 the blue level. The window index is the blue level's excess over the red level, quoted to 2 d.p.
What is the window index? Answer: 0.04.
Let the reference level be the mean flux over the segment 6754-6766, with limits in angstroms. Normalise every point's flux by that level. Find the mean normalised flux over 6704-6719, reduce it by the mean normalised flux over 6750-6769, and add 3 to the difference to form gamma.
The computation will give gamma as 3.14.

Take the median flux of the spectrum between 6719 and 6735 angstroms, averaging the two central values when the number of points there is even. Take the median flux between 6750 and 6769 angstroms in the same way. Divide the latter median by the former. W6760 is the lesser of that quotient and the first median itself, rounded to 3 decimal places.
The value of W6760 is 0.879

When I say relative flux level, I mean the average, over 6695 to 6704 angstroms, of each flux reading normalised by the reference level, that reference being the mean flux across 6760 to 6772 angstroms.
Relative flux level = 1.09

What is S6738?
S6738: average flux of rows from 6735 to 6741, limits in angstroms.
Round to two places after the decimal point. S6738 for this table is 0.91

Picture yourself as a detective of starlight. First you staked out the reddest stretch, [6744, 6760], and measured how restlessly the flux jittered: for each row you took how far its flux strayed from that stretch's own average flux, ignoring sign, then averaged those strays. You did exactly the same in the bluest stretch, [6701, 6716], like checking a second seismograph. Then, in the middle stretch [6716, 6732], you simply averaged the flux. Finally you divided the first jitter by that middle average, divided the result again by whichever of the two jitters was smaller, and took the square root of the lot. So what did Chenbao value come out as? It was 1.06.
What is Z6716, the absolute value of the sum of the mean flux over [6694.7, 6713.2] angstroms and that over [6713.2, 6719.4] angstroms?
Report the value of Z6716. 1.94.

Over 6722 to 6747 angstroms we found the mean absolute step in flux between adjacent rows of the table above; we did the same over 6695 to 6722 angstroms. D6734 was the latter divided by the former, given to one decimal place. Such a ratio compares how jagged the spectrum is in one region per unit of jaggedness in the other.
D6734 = 2.1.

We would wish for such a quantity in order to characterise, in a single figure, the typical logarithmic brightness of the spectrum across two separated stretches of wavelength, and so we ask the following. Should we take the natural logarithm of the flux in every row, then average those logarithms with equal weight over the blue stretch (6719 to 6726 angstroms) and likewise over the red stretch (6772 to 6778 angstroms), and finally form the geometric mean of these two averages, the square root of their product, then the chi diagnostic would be 0.15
